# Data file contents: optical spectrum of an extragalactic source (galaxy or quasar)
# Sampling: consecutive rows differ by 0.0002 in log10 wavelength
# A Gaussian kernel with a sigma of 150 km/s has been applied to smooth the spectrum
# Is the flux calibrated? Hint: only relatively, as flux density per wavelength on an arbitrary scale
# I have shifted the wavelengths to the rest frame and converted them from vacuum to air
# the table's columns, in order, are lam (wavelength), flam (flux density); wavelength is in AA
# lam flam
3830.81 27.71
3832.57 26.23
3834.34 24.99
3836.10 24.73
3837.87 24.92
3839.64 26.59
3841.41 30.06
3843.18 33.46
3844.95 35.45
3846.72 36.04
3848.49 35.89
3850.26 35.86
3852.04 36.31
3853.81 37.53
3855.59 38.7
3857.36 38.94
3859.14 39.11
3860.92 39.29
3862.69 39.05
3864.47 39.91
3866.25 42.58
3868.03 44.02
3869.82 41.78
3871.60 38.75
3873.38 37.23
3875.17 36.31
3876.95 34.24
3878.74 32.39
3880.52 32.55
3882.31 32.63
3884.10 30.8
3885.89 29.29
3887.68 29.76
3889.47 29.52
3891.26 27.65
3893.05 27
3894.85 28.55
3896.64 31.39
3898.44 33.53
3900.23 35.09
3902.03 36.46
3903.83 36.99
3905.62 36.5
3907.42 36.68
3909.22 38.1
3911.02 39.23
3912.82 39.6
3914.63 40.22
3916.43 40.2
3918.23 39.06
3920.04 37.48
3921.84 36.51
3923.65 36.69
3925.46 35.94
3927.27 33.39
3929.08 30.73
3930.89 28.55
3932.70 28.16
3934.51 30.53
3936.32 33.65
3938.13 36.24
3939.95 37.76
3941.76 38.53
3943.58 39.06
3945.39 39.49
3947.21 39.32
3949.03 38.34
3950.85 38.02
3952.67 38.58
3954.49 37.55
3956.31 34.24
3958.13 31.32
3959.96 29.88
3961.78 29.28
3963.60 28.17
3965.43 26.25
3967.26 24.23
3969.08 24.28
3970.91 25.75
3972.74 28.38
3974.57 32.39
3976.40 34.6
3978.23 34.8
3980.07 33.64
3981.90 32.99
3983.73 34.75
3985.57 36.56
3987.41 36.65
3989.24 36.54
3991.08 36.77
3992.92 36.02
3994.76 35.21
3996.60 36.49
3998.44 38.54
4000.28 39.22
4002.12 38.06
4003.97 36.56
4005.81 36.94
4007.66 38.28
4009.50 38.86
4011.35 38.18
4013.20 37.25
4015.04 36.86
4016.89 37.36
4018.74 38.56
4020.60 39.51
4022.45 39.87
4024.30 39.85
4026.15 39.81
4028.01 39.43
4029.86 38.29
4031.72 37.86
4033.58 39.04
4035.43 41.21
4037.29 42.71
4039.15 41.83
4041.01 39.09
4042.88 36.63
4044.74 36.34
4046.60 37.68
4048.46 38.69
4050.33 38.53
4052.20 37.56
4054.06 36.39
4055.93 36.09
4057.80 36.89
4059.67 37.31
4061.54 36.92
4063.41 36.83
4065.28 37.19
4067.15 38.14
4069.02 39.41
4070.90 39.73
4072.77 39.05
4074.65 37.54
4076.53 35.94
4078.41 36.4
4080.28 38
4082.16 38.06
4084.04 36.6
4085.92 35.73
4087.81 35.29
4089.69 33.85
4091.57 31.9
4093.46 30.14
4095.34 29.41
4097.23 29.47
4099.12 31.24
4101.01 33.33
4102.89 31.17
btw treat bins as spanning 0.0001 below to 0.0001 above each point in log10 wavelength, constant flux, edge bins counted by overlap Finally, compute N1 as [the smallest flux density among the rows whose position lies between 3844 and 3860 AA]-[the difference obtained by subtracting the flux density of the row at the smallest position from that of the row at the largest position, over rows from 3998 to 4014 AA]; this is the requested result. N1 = 36.7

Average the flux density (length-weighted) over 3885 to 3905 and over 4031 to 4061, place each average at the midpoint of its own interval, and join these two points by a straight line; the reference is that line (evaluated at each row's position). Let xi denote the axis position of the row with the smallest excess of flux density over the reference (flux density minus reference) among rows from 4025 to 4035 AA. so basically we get 4031.72 AA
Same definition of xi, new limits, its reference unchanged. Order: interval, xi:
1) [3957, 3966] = 3965.43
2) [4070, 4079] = 4076.53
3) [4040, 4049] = 4044.74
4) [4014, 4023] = 4015.04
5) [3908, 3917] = 3909.22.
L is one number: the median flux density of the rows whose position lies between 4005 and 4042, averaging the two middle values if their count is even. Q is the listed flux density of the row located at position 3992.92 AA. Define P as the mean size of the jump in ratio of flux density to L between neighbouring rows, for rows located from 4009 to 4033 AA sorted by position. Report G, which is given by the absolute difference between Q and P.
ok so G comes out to 36.0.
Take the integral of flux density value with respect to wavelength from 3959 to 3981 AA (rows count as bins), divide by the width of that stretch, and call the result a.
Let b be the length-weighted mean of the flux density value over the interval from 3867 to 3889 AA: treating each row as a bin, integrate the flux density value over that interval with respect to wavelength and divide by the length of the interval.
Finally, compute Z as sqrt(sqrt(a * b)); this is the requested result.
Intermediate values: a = 29.3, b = 35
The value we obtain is 5.66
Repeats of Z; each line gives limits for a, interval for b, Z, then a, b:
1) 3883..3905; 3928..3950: 5.76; 31.4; 35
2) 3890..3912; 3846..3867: 6.00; 33.9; 38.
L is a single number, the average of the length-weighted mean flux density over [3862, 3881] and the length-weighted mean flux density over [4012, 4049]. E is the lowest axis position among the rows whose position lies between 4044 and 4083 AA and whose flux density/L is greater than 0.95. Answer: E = 4046.60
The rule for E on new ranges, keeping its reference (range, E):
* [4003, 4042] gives 4005.81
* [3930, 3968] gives 3939.95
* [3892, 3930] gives 3903.83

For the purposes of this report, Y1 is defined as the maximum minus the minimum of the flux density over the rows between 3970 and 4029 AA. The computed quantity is 14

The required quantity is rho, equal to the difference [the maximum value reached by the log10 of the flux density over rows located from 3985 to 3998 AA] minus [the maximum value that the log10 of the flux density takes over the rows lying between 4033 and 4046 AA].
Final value -0.07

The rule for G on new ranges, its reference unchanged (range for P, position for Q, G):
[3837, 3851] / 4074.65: 37.5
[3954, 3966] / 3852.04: 36.3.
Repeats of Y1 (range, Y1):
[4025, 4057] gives 7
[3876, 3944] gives 13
